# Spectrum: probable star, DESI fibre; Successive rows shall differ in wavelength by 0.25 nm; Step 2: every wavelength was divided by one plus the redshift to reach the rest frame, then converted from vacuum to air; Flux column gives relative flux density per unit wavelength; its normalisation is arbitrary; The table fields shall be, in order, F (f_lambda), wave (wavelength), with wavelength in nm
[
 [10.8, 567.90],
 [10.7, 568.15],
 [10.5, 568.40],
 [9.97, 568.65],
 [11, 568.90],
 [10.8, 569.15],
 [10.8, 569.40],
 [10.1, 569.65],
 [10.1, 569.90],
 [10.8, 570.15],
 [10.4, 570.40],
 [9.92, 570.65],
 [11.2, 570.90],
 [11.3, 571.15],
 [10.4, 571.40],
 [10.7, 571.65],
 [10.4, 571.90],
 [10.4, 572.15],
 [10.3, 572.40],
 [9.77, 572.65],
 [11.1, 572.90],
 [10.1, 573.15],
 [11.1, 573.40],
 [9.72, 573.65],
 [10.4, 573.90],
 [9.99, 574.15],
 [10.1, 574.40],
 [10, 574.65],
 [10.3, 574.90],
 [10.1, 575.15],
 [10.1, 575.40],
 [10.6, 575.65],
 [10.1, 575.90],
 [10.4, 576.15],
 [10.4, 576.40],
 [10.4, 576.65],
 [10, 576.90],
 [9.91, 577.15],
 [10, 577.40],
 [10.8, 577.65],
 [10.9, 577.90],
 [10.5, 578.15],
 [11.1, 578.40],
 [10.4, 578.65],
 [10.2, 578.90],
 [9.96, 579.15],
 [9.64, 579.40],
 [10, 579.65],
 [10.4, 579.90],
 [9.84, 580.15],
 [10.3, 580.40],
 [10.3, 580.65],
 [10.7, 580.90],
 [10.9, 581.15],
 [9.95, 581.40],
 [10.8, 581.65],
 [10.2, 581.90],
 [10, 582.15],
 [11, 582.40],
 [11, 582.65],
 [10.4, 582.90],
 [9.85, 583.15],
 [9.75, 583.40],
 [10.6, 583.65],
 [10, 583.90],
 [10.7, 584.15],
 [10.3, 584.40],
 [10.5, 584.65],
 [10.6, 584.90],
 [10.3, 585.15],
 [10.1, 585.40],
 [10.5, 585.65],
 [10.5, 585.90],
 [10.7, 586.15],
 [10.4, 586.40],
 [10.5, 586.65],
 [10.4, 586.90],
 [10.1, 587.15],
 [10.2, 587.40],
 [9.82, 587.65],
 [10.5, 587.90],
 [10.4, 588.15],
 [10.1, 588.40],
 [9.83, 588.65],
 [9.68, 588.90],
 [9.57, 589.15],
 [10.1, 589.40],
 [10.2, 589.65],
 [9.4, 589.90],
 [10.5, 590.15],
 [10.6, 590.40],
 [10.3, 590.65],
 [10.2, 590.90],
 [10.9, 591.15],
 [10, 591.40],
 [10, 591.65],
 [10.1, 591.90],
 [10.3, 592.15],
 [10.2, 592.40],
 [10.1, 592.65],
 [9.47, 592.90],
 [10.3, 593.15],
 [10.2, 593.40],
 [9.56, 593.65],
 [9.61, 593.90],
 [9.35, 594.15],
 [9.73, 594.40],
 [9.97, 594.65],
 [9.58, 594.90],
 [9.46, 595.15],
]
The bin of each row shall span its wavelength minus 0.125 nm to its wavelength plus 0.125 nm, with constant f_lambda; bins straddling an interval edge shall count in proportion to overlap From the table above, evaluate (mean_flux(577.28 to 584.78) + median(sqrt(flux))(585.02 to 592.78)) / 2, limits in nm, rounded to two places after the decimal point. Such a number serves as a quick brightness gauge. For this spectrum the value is 6.78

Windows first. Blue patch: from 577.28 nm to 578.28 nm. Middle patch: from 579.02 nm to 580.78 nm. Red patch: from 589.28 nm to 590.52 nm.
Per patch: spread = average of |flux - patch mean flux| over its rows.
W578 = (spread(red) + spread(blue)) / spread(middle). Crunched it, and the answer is 2.7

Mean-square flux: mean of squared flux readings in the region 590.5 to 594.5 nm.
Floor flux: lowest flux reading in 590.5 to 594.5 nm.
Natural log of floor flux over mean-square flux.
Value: -2.38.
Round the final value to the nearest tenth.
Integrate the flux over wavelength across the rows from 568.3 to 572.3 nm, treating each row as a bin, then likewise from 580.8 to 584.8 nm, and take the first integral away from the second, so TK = -0.5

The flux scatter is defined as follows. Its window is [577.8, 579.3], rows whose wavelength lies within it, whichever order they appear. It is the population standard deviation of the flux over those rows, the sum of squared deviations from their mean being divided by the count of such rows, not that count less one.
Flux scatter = 0.390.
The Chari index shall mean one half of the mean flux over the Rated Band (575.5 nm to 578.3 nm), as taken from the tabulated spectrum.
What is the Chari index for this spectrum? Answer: 5.18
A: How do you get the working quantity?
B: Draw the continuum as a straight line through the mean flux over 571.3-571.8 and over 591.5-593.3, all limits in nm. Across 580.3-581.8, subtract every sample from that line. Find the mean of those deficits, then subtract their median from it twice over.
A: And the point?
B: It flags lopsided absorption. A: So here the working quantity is 0.17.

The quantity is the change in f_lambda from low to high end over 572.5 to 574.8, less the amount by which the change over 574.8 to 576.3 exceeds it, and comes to 0.36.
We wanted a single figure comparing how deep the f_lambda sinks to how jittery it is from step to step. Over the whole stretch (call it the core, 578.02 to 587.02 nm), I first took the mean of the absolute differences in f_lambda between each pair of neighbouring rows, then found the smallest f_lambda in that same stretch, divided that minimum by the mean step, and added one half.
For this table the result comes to 25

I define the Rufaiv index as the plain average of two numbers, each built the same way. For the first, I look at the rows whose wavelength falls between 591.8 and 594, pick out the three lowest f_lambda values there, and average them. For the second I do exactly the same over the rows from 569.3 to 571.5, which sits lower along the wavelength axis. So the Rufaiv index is 9.79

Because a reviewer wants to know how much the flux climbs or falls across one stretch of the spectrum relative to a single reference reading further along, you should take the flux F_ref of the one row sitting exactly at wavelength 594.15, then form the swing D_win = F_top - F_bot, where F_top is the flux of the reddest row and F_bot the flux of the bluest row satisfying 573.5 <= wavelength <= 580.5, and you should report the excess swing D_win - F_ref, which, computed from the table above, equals -8.8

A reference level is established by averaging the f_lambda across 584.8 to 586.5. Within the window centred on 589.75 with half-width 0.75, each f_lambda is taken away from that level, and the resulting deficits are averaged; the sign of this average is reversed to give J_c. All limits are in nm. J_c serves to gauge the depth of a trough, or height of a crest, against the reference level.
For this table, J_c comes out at -0.4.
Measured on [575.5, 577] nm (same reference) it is -0.1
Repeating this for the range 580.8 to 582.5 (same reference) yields 0.1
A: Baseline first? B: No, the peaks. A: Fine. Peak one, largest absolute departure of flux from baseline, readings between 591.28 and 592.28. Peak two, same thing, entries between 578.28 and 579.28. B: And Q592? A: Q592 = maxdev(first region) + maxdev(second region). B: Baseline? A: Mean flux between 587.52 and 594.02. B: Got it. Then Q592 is 1.25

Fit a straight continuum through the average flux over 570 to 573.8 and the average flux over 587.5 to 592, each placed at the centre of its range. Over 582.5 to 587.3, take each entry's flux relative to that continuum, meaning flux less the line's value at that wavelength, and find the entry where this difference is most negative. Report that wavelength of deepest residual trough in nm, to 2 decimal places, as 583.40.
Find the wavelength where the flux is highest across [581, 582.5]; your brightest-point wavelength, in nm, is 582.40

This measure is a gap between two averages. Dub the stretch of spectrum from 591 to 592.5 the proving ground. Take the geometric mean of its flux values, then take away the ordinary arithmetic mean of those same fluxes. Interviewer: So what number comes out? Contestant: -0.005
